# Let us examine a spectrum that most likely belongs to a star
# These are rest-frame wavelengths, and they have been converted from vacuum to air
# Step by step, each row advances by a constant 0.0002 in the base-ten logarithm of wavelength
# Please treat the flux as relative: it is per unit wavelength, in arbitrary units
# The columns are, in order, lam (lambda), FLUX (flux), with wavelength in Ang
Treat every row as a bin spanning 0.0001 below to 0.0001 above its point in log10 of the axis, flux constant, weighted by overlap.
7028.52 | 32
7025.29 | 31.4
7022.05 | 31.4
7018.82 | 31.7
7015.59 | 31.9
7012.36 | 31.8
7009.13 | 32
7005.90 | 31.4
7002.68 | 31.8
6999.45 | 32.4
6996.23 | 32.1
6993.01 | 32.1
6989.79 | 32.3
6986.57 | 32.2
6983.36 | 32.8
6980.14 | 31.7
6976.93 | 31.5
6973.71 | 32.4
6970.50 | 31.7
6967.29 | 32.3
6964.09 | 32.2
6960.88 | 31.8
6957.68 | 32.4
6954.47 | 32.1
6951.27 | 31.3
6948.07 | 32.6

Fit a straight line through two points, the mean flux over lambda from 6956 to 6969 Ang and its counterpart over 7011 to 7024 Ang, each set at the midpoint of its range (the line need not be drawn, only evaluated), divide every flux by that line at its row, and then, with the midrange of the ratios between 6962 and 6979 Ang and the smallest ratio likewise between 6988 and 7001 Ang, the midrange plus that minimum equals 2.00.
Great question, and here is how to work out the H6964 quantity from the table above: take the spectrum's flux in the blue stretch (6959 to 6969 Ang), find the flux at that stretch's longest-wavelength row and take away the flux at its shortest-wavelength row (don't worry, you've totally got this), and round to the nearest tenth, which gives 0.5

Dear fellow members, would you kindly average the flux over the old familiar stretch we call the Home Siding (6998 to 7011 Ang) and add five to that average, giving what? 36.9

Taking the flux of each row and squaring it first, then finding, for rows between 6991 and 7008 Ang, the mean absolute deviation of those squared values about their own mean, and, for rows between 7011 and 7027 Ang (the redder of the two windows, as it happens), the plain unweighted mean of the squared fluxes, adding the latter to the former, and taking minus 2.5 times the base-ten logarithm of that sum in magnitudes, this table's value -7.521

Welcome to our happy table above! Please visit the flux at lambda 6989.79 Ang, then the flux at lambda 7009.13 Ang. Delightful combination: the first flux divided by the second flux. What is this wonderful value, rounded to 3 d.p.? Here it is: 1.009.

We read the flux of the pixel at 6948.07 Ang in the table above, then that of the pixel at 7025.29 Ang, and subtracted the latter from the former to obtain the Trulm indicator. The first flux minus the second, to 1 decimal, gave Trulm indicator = 1.2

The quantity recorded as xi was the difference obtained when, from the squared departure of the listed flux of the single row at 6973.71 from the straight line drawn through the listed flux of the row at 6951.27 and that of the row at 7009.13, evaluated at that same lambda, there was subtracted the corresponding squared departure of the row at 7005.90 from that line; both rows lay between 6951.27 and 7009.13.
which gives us 0.4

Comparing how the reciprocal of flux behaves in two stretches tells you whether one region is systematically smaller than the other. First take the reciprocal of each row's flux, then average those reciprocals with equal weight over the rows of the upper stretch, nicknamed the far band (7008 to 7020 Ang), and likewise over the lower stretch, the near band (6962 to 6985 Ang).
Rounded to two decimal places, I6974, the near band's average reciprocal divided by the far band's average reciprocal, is 0.99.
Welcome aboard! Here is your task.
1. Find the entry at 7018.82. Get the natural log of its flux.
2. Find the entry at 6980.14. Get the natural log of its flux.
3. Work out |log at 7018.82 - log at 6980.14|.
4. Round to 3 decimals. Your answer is 0.000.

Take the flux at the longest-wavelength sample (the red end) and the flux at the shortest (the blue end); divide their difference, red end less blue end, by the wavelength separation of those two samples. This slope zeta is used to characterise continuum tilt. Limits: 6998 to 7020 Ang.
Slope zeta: -0.036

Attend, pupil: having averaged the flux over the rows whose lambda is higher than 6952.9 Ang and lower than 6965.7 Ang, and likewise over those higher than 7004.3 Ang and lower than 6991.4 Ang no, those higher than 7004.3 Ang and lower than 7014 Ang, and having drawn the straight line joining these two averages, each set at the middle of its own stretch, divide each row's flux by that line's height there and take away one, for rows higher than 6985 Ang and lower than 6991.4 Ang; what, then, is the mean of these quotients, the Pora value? 0.011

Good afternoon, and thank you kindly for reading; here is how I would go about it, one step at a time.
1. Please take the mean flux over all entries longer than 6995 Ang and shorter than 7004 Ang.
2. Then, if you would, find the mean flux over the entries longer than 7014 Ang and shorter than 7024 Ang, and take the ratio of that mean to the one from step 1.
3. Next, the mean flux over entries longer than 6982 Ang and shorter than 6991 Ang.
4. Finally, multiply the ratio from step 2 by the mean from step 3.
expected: 32.00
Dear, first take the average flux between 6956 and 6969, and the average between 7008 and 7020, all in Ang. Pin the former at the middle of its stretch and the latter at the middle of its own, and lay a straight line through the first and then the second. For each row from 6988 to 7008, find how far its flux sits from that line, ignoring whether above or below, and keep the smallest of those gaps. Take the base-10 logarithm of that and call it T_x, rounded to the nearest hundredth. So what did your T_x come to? -0.93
